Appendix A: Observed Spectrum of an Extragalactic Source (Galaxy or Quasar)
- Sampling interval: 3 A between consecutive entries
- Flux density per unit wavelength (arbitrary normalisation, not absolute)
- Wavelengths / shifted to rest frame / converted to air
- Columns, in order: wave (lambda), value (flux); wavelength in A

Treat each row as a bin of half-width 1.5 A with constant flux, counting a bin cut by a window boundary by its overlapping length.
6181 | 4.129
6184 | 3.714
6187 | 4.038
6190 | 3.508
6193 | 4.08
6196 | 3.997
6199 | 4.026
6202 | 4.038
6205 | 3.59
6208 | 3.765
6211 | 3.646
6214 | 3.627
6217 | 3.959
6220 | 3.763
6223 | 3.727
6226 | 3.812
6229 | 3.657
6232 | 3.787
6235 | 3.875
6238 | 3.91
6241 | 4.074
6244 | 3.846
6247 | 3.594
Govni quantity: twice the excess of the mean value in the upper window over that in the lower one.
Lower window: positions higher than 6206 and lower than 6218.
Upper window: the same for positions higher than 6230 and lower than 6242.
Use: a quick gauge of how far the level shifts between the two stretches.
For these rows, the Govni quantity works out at 0.32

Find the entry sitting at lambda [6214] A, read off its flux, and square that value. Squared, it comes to 13.2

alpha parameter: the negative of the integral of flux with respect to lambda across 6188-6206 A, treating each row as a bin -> -70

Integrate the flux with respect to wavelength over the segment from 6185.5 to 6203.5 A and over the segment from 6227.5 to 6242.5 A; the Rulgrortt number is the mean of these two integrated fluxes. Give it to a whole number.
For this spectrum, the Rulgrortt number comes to 64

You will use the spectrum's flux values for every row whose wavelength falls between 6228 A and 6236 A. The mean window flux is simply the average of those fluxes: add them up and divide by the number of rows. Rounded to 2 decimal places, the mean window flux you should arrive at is 3.77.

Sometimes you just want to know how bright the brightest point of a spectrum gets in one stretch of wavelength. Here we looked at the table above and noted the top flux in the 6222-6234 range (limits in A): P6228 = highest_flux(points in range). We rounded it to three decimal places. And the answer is 3.812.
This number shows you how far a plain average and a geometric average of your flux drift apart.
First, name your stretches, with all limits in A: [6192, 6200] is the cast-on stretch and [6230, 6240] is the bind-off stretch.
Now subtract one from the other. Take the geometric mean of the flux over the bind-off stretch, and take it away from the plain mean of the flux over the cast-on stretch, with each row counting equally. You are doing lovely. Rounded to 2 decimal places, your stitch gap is 0.18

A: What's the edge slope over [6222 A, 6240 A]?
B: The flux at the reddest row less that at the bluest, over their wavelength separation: 0.0122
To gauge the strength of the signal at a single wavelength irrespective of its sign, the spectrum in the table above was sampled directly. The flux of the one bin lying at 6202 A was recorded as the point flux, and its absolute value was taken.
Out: 4.04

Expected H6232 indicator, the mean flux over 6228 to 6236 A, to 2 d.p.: 3.77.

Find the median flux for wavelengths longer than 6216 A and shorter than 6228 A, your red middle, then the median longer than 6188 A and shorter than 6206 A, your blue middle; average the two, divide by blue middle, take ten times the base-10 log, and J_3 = -0.12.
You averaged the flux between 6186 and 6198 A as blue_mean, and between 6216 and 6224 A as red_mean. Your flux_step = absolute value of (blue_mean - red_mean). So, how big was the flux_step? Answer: 0.09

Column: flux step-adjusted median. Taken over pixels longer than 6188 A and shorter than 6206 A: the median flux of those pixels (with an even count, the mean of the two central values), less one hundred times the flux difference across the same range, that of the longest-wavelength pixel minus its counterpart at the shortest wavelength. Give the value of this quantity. -4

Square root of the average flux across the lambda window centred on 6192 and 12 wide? 1.98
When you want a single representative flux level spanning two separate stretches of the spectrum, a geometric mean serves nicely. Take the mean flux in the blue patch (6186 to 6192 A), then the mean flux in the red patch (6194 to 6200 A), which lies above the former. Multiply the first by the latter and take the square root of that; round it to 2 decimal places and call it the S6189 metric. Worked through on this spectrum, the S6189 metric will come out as 3.89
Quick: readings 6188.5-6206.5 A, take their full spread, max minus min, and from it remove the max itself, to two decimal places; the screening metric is -3.51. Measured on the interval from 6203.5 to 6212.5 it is -3.59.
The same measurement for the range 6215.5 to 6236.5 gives -3.66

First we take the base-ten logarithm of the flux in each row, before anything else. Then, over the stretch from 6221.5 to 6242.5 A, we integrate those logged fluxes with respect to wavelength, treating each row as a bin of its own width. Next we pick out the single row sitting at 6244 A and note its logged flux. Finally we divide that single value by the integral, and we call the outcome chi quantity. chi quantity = 0.048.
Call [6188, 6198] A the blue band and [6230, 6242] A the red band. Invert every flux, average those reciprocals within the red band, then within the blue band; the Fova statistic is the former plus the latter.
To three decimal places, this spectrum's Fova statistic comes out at 0.516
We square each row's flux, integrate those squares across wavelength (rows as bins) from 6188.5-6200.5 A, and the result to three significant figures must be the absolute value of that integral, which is 183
